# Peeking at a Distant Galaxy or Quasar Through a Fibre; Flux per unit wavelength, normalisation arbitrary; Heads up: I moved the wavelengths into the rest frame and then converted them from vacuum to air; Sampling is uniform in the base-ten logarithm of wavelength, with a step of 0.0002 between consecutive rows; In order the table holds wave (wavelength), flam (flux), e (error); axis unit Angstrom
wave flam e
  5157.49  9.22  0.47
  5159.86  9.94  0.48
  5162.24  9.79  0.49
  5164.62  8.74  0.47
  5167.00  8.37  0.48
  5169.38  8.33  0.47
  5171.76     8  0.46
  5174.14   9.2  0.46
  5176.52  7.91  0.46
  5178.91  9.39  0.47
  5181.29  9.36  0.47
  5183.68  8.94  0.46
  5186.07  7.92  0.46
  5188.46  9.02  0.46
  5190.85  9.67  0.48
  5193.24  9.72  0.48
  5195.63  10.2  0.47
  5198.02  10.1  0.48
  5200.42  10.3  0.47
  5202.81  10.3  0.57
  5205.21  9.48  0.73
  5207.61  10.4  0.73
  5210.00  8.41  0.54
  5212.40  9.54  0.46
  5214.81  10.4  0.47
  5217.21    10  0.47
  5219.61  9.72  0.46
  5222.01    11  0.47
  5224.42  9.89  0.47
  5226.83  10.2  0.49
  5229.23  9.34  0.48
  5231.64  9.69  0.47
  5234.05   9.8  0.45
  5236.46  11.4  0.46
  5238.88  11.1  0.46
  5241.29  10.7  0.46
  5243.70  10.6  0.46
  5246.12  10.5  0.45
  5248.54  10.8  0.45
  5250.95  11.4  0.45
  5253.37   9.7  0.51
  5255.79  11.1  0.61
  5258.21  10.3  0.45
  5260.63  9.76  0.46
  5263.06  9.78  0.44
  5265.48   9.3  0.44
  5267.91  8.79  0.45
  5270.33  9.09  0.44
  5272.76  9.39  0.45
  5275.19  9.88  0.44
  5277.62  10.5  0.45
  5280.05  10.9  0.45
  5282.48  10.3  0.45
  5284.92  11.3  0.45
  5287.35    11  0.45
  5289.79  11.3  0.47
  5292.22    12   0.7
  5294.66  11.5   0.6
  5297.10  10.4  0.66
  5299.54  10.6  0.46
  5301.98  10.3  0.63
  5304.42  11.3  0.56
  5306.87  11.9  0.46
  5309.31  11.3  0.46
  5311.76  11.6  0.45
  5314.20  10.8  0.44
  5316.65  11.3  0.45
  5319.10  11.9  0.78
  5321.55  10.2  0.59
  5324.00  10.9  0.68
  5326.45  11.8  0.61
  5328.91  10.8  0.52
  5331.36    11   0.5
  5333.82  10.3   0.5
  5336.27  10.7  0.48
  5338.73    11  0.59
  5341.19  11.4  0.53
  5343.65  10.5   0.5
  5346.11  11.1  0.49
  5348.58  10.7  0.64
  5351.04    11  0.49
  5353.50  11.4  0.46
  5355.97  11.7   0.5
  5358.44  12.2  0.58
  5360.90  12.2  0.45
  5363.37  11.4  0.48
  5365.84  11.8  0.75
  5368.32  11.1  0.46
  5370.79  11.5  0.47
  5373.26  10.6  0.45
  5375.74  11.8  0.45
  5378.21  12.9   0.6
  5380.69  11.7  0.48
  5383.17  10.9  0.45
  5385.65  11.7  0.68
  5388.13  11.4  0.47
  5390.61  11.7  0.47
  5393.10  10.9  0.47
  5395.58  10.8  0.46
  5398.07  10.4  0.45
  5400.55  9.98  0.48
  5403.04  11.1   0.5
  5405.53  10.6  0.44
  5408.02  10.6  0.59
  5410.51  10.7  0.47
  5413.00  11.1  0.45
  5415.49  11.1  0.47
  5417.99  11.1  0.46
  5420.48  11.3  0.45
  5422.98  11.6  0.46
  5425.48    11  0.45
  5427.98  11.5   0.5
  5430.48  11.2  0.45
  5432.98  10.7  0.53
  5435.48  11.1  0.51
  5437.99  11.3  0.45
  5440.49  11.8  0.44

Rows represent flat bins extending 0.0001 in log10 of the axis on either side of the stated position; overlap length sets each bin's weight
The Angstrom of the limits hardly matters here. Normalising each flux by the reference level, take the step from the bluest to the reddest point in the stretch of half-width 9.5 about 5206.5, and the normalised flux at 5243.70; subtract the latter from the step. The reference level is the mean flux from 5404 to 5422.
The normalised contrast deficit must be -0.94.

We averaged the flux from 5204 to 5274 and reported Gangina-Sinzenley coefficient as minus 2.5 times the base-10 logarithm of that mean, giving -2.51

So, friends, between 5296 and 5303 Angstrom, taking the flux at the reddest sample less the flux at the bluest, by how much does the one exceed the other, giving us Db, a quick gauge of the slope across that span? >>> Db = -0.1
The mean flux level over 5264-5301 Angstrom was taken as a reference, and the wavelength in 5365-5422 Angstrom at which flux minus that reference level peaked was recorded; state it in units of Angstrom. 5378.21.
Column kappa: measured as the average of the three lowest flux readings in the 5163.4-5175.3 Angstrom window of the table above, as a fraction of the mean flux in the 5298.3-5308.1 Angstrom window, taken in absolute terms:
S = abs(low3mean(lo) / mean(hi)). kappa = 0.75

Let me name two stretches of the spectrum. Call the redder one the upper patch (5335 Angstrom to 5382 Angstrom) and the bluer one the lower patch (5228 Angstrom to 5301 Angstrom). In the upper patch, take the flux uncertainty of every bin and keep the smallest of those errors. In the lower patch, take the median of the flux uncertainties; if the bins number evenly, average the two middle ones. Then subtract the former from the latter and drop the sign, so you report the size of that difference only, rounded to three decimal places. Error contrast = 0.000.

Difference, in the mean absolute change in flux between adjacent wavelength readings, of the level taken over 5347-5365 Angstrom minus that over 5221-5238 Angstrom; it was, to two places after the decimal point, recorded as -0.34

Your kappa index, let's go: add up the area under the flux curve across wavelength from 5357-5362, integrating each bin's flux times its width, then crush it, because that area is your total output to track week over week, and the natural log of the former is 4.1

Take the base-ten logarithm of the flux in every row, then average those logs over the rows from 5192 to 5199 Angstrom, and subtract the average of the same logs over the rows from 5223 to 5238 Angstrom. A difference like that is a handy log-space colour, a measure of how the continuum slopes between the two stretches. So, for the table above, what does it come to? 0.00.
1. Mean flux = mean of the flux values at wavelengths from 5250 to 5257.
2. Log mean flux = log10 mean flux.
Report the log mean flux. 1.03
